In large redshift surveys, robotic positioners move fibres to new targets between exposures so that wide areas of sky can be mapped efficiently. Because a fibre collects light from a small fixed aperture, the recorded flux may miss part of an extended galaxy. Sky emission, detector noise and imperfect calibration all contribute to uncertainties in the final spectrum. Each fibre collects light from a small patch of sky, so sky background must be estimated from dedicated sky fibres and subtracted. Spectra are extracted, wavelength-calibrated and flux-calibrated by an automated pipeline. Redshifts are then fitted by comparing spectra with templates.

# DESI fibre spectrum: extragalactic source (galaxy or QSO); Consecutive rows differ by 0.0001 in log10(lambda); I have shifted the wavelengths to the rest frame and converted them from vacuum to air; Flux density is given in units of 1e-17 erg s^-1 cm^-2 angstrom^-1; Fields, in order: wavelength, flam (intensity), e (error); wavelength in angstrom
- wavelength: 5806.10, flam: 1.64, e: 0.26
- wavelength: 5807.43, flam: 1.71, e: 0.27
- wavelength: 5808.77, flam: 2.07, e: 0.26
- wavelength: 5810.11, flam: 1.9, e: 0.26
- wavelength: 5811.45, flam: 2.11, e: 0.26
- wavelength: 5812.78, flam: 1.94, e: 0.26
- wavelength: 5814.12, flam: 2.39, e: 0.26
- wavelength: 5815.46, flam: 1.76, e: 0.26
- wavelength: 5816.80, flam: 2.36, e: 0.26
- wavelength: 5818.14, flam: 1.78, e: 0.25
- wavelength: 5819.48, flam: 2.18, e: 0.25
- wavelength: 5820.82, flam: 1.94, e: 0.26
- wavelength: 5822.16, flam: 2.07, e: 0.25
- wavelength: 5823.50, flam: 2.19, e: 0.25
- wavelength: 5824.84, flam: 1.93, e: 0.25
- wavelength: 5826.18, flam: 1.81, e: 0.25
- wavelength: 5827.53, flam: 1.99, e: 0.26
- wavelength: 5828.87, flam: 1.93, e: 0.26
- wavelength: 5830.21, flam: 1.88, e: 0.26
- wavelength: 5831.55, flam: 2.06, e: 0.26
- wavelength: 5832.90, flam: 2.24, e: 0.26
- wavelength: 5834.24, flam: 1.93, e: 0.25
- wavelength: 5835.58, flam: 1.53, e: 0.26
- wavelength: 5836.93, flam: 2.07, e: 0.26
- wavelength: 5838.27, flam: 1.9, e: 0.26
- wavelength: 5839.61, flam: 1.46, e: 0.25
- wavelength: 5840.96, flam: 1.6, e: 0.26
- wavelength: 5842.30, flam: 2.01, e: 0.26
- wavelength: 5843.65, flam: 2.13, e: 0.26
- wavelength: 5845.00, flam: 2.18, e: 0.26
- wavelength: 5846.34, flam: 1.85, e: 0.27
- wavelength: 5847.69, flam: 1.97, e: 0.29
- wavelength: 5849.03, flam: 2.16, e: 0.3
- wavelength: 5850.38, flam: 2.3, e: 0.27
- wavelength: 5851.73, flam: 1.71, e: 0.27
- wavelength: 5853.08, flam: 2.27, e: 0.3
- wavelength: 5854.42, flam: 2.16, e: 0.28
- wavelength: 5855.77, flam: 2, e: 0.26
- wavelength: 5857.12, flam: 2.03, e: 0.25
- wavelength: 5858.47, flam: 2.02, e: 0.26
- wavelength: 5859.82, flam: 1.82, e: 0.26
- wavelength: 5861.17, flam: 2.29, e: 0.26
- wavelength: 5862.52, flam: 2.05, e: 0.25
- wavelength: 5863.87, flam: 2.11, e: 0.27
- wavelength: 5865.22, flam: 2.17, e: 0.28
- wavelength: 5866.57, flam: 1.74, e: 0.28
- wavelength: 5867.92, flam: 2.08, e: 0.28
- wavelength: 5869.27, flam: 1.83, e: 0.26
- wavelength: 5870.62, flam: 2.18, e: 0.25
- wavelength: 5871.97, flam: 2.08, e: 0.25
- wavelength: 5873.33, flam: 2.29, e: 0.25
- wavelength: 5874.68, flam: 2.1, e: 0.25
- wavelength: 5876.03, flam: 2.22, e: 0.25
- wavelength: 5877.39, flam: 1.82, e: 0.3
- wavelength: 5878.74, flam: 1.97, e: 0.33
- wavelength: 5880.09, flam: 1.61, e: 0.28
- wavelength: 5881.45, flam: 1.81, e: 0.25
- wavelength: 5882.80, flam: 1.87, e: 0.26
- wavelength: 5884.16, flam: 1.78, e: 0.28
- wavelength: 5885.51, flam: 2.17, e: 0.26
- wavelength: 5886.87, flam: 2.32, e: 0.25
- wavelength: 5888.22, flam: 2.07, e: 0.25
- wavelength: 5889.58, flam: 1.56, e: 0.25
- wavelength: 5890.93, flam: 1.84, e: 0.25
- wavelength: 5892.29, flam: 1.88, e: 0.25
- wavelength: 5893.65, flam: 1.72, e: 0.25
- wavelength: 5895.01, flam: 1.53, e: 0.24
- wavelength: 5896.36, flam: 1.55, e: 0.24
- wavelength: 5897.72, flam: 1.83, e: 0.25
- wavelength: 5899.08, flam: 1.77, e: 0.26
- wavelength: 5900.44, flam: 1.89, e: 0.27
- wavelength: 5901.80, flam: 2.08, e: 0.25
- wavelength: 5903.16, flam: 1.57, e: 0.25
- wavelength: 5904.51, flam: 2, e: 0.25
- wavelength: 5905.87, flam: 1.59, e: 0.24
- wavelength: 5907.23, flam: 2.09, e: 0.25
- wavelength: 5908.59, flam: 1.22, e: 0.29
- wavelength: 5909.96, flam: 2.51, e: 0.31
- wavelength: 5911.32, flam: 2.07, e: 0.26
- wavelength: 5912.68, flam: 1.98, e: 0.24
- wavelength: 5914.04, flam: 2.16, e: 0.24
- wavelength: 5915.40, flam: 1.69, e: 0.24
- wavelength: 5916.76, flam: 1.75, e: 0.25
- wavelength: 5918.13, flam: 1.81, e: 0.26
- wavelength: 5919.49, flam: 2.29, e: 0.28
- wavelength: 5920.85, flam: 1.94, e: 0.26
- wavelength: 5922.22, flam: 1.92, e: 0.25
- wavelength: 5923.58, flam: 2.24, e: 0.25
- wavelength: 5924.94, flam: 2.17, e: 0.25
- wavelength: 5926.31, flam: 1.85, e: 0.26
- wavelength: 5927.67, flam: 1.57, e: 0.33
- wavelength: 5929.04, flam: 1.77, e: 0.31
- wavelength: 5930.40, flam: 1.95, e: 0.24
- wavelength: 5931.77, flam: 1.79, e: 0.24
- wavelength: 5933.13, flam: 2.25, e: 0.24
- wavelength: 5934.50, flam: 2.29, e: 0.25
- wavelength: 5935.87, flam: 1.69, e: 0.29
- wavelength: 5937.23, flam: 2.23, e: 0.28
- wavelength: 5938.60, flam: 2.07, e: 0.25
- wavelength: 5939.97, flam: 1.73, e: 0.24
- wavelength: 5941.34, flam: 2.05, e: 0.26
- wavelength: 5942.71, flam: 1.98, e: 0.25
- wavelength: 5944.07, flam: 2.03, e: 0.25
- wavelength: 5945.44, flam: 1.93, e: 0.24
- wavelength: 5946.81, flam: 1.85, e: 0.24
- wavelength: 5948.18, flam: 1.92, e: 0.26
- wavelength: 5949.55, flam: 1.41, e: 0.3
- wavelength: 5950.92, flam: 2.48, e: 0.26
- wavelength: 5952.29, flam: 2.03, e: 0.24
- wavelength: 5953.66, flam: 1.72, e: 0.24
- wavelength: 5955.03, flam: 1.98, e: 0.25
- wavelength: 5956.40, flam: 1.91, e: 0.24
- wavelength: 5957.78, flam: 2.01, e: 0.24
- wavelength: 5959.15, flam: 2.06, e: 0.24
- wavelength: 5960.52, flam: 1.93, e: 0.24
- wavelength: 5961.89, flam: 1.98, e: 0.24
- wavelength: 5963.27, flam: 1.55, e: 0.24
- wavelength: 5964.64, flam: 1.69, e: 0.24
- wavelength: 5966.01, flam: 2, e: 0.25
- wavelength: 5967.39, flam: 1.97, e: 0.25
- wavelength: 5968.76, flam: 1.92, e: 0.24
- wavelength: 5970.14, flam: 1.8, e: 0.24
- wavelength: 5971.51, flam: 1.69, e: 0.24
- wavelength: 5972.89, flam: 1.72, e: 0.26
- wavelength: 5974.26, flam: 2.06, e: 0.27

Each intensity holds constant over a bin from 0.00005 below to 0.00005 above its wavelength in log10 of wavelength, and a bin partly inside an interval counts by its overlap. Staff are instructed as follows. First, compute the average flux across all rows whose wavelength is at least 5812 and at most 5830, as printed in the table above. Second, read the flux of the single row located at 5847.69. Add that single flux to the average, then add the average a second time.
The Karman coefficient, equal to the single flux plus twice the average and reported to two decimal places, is 6.01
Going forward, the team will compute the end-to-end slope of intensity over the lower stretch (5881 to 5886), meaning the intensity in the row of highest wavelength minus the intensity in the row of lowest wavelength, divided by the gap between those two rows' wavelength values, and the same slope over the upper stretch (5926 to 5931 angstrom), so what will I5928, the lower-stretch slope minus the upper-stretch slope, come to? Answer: 0.064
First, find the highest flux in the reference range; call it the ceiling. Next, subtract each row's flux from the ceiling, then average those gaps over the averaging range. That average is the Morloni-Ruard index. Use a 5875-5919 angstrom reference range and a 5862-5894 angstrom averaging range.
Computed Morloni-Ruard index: 0.54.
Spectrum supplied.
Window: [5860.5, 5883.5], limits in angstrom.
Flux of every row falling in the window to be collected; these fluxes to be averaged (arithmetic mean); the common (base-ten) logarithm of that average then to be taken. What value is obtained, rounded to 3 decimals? 0.304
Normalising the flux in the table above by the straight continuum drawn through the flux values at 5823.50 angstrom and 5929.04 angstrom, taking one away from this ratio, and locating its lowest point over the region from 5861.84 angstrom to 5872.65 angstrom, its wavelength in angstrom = 5866.57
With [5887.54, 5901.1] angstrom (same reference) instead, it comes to 5895.01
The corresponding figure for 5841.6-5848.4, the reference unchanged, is 5846.34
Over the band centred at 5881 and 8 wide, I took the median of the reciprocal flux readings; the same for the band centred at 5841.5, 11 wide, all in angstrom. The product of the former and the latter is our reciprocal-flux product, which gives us 0.282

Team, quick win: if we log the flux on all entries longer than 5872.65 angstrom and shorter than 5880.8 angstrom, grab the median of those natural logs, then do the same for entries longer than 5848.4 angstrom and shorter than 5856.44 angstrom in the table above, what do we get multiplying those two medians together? 0.547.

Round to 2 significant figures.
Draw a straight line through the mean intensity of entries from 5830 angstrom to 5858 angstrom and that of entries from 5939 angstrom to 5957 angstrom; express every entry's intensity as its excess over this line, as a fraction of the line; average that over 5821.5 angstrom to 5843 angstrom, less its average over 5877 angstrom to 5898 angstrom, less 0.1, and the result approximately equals -0.072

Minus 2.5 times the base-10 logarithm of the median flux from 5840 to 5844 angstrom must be -0.758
